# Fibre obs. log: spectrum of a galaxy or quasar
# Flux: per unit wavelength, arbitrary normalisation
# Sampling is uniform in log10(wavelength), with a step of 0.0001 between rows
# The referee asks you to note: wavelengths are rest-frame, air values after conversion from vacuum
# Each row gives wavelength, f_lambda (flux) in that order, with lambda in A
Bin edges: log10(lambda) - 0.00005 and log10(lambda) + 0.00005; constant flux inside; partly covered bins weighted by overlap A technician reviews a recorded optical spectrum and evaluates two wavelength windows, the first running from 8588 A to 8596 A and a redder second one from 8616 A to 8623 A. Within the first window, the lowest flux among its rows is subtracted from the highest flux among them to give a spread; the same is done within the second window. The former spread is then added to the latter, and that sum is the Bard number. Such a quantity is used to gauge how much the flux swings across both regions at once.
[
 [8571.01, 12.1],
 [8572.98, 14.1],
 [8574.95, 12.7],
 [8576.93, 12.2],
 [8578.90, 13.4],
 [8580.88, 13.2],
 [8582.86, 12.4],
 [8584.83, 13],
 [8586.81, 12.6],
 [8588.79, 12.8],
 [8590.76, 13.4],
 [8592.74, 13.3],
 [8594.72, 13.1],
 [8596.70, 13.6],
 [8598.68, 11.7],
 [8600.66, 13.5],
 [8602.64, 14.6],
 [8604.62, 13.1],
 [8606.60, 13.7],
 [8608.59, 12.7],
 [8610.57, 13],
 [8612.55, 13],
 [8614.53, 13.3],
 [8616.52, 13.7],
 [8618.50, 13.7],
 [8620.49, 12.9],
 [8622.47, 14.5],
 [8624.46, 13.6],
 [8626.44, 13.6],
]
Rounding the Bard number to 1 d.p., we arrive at 2.2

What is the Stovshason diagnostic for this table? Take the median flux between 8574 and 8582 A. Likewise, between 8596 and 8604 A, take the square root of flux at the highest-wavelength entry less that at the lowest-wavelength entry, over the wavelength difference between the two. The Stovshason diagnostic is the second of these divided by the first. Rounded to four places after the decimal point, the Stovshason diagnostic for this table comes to 0.0017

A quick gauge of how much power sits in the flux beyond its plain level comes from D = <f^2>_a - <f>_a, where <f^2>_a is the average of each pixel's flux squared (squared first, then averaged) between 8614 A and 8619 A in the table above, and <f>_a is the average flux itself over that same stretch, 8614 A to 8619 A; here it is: 171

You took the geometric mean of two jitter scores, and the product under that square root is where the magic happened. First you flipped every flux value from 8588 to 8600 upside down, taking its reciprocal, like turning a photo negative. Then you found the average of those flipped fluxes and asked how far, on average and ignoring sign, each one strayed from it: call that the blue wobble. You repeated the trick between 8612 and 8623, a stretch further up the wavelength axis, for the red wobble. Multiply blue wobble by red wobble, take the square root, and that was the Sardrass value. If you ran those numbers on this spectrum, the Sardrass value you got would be 0.0027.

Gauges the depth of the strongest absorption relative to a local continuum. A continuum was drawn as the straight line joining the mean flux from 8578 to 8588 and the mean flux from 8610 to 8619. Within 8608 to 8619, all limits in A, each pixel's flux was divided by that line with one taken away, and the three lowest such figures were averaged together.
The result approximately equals -0.029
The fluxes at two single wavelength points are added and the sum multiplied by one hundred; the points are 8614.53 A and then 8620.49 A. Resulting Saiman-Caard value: 2620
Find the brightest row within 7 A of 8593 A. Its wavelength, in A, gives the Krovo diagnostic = 8596.70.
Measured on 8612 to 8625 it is 8622.47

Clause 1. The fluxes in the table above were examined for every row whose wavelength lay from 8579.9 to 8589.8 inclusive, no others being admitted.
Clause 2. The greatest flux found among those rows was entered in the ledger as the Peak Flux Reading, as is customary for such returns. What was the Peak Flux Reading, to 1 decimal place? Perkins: 13.2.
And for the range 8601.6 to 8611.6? 14.6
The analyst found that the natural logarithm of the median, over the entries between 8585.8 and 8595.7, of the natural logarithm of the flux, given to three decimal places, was 0.945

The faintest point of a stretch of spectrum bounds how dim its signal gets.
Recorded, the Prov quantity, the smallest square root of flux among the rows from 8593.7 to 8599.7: 3.42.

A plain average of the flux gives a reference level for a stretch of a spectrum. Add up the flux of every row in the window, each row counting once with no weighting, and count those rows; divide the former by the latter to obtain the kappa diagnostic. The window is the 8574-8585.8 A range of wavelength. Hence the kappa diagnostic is 12.8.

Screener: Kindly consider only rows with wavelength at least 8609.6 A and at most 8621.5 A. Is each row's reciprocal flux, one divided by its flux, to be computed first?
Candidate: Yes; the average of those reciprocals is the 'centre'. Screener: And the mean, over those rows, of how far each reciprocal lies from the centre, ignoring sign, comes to 0.0017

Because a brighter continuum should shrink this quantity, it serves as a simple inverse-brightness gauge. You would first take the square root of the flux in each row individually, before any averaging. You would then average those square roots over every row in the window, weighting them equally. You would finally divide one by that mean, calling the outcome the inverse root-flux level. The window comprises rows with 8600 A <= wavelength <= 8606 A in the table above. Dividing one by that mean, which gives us 0.270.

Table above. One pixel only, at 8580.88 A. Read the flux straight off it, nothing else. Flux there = 13.2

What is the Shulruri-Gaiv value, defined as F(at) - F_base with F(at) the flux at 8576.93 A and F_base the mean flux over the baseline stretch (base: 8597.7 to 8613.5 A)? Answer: -1.0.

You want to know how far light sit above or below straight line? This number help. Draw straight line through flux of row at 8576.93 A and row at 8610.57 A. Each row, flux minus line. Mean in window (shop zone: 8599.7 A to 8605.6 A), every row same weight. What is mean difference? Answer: 0.9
